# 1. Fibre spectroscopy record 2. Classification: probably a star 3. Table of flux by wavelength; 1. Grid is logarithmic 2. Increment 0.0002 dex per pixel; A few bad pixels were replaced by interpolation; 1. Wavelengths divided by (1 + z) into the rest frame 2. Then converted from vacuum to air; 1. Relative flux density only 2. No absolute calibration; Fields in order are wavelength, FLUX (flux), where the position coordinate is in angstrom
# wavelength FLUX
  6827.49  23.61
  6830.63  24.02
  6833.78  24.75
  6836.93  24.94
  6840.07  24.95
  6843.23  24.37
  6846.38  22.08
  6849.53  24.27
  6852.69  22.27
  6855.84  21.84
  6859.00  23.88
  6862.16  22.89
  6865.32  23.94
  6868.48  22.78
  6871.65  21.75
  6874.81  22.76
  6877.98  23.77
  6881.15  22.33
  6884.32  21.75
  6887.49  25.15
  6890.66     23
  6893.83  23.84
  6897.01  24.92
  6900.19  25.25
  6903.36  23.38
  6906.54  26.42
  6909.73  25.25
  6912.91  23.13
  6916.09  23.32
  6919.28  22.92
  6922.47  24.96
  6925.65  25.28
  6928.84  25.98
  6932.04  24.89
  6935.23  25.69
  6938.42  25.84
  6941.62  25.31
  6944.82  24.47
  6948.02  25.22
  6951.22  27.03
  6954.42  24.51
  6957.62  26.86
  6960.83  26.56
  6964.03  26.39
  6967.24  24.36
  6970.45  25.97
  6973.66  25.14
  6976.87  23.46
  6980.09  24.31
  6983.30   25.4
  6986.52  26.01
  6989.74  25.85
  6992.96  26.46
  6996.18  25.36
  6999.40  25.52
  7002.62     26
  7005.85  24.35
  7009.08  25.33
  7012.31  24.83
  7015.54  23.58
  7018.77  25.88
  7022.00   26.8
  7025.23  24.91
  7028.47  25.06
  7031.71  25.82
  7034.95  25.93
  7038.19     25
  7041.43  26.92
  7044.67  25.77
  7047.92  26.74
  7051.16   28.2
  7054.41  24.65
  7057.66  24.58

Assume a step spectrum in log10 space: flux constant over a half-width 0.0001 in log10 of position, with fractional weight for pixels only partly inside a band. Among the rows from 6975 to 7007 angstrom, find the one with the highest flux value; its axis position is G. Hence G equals 6992.96 angstrom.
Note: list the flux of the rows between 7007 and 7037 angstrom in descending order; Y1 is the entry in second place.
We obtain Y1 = 25.93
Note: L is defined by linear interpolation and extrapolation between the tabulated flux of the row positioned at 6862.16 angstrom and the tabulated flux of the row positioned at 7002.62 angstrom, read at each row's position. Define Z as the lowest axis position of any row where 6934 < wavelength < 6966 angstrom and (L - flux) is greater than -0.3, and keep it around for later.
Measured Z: 6944.82 angstrom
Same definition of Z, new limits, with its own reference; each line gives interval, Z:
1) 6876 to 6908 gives 6881.15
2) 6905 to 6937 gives 6912.91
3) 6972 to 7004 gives 6973.66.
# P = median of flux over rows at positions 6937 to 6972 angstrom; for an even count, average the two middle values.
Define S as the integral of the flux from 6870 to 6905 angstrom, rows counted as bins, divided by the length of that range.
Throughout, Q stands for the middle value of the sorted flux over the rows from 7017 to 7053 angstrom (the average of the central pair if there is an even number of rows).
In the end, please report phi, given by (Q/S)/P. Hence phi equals 0.043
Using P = 25.8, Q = 25.9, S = 23.5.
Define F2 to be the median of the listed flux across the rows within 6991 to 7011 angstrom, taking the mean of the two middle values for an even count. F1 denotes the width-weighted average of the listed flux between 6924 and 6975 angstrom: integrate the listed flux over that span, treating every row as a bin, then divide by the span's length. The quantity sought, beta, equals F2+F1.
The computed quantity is 51.0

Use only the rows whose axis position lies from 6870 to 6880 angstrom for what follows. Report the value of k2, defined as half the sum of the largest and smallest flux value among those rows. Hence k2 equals 22.8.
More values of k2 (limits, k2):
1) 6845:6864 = 23.1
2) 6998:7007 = 25.2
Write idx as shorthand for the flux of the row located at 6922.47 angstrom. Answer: 24.96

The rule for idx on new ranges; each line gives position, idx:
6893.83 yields 23.84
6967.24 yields 24.36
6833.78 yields 24.75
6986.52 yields 26.01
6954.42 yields 24.51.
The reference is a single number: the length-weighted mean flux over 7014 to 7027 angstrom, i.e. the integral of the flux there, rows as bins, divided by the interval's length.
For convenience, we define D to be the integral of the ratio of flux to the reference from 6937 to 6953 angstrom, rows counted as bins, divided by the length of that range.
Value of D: 1.01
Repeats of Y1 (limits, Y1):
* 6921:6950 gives 25.84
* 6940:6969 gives 26.86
